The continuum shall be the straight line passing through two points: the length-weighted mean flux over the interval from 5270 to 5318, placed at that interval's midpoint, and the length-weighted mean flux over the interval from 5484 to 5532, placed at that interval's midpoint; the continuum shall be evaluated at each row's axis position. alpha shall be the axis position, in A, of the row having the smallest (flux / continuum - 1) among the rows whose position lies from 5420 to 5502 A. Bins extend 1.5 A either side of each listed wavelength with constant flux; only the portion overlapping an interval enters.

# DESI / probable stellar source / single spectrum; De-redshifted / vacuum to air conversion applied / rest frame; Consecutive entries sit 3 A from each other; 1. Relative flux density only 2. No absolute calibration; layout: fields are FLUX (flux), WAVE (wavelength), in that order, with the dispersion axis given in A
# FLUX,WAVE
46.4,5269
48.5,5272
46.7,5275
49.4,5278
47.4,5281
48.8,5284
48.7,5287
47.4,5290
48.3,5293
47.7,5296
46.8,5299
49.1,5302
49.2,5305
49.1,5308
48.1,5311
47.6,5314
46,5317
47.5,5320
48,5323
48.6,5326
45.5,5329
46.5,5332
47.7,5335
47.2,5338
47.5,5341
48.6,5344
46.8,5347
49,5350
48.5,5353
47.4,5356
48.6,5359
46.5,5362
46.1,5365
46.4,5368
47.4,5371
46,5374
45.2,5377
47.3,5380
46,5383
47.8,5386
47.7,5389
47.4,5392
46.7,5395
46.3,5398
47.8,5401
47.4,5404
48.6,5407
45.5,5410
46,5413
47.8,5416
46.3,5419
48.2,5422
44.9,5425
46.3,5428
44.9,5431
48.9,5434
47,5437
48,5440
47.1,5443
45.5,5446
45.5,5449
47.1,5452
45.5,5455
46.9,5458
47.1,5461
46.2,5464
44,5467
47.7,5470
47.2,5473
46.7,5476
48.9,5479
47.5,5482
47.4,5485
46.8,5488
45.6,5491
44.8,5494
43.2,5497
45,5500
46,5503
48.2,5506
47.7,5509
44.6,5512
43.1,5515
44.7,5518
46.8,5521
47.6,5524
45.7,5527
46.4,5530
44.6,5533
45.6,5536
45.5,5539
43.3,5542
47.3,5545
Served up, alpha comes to 5497 A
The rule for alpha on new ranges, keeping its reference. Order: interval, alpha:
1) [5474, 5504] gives 5497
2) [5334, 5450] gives 5377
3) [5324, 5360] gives 5329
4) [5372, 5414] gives 5377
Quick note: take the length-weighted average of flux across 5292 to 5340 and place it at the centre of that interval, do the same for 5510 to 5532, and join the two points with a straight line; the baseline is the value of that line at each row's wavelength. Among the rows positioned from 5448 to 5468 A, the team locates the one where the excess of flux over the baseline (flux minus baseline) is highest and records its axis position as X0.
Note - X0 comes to 5461 A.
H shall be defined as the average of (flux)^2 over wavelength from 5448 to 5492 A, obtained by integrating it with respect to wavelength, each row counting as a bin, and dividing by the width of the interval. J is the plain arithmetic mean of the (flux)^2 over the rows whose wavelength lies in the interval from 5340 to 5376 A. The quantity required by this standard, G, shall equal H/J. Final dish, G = 0.97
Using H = 2182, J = 2248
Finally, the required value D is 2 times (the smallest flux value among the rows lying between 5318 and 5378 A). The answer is 90.4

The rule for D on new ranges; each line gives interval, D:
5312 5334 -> 91.0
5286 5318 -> 92.0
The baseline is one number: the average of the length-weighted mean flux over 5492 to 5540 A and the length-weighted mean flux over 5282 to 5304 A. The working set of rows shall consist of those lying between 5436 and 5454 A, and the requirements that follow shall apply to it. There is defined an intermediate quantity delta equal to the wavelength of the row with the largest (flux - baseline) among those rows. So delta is 5440 A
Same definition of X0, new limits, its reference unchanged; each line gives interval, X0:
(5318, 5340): 5326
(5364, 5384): 5371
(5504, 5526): 5506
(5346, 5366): 5350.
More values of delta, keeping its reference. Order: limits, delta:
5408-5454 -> 5434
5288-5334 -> 5305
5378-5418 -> 5407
